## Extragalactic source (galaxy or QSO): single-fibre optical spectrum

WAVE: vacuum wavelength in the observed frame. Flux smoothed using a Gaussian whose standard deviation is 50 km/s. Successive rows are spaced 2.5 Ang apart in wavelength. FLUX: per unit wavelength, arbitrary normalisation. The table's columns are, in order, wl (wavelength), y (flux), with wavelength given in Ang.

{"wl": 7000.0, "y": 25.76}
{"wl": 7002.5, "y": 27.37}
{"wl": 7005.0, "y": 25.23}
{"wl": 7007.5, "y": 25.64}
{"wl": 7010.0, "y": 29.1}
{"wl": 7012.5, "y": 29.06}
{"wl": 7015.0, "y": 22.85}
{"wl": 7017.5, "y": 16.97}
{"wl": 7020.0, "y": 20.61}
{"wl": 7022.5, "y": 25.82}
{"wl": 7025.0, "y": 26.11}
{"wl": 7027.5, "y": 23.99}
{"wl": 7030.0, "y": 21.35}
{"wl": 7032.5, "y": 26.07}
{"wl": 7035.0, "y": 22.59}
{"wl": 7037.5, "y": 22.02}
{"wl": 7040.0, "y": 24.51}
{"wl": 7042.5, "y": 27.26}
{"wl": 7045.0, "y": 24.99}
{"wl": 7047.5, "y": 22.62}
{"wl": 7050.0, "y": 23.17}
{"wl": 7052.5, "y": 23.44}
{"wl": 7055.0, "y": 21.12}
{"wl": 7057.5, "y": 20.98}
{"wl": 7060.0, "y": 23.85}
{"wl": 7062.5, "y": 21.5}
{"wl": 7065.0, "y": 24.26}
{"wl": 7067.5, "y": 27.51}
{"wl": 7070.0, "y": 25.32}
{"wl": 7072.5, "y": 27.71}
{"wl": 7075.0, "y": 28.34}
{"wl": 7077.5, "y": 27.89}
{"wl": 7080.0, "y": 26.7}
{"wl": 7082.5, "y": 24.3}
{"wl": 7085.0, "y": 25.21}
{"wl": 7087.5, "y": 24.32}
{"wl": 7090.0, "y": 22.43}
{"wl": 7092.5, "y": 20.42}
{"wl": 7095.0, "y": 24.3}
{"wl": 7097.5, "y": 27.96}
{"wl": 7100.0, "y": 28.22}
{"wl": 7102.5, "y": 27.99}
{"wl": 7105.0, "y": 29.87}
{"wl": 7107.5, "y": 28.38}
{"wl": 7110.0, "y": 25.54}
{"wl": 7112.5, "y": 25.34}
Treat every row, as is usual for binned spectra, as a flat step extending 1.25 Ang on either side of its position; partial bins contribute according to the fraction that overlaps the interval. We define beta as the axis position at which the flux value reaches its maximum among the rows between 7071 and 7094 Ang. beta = 7075.0 Ang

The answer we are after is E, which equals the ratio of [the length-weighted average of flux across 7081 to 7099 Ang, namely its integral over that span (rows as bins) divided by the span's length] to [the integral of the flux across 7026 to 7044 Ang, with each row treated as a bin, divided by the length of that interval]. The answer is 1.009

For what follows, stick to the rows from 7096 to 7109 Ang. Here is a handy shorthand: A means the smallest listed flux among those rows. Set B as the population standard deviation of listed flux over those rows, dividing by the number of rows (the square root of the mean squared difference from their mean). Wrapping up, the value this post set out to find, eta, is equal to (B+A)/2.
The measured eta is 14.3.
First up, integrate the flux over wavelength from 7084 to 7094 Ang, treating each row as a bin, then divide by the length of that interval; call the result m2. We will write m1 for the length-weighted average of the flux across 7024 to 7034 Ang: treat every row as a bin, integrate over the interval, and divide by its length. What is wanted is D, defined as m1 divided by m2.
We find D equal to 1.05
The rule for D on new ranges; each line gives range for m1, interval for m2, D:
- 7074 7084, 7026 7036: 1.13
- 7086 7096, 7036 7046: 0.93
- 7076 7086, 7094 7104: 0.96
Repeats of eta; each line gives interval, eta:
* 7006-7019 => 10.7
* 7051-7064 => 11.1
